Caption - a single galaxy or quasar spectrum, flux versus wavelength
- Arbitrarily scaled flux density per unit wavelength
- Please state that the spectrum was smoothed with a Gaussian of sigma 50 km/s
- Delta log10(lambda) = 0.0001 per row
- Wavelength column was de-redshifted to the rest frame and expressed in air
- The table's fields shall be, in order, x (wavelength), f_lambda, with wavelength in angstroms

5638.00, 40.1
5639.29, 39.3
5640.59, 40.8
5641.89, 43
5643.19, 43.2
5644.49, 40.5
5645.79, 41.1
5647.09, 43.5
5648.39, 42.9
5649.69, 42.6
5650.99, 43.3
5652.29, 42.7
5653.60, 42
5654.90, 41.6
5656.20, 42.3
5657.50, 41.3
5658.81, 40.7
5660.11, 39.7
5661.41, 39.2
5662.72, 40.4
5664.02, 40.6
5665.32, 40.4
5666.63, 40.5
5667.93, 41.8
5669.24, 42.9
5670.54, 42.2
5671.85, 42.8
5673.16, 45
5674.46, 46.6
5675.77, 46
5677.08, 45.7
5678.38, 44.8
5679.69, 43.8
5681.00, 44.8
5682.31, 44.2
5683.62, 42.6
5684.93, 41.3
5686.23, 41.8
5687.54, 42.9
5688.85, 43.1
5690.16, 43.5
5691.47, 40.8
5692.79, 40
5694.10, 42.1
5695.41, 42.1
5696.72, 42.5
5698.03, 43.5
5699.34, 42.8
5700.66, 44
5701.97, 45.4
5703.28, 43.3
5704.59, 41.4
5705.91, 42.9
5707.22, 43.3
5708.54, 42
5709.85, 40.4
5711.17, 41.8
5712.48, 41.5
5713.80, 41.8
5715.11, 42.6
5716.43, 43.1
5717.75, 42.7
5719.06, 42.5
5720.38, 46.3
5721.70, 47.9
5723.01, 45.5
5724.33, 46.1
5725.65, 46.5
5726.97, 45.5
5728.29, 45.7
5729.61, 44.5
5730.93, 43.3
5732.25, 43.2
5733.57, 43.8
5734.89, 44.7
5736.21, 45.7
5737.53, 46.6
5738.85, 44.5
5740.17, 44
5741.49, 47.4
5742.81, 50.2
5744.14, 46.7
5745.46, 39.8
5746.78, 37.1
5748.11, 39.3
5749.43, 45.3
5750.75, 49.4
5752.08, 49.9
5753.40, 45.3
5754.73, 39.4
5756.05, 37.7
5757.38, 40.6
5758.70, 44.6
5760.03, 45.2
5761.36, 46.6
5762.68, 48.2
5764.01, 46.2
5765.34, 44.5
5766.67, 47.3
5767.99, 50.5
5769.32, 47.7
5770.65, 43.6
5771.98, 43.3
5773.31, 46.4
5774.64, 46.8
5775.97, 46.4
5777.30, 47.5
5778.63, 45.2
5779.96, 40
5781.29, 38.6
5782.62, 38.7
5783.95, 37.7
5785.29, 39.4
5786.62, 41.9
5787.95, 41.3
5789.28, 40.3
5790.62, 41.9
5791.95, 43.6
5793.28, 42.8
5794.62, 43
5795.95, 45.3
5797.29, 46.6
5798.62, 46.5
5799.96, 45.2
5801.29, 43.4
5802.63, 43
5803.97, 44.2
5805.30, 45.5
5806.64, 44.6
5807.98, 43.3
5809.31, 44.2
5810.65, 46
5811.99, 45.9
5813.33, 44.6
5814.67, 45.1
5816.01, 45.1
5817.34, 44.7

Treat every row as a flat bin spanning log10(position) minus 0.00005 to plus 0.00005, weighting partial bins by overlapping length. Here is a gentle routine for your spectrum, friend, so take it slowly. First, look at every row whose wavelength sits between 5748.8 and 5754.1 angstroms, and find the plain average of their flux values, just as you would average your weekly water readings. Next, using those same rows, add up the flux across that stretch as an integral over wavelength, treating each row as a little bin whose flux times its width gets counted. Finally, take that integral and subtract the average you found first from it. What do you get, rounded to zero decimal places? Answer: 204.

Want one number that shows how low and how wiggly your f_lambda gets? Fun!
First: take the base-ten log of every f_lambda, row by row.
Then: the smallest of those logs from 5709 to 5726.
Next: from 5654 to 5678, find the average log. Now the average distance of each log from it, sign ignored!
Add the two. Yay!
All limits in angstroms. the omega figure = 1.62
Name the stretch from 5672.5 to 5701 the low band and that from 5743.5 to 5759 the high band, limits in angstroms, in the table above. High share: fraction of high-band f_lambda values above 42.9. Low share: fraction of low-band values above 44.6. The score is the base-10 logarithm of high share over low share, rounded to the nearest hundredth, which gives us 0.26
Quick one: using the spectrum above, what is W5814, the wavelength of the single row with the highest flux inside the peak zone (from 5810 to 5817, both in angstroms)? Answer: 5810.65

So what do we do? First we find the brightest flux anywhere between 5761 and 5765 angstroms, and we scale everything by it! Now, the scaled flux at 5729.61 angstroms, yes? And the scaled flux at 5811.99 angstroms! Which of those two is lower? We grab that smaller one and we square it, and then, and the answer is 0.85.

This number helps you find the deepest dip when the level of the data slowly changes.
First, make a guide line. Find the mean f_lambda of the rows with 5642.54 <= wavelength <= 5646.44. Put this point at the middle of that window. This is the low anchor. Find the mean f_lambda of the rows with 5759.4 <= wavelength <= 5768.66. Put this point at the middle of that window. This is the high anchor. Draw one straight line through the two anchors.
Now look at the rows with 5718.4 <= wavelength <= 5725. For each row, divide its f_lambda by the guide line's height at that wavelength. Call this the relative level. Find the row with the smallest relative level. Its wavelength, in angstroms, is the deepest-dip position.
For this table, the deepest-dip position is 5719.06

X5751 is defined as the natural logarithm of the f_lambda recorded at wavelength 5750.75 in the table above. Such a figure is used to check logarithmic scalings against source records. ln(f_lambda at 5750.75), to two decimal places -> 3.90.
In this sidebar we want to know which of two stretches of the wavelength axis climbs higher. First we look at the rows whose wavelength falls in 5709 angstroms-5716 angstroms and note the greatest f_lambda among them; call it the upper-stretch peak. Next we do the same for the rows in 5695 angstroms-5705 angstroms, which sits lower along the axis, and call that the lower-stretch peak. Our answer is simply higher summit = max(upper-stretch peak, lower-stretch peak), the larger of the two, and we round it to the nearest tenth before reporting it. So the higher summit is 45.4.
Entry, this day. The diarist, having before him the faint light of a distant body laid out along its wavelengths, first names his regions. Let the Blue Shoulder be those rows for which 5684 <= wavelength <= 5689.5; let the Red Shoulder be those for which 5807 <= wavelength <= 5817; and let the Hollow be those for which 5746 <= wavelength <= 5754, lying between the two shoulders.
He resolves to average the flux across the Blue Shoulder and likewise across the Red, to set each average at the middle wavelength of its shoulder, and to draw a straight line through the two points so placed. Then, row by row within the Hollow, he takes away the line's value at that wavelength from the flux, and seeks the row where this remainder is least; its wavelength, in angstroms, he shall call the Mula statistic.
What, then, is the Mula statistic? 5746.78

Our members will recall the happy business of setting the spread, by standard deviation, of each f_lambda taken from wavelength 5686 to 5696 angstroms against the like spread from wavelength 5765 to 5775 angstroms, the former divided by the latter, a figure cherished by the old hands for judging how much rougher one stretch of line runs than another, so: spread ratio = 0.49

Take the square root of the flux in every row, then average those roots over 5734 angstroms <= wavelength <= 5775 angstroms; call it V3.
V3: 6.70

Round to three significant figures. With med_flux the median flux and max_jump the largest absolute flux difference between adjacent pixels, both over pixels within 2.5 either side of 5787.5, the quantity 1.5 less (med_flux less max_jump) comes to -36.8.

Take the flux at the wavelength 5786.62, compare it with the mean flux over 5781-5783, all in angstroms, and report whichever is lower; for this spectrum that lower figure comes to 38.7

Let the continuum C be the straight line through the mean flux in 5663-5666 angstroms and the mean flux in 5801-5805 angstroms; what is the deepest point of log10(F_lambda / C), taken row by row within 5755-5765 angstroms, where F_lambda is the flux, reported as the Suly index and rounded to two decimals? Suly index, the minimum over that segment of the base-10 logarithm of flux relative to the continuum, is -0.05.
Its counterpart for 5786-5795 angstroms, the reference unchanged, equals -0.03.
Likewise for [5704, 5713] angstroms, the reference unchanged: -0.01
